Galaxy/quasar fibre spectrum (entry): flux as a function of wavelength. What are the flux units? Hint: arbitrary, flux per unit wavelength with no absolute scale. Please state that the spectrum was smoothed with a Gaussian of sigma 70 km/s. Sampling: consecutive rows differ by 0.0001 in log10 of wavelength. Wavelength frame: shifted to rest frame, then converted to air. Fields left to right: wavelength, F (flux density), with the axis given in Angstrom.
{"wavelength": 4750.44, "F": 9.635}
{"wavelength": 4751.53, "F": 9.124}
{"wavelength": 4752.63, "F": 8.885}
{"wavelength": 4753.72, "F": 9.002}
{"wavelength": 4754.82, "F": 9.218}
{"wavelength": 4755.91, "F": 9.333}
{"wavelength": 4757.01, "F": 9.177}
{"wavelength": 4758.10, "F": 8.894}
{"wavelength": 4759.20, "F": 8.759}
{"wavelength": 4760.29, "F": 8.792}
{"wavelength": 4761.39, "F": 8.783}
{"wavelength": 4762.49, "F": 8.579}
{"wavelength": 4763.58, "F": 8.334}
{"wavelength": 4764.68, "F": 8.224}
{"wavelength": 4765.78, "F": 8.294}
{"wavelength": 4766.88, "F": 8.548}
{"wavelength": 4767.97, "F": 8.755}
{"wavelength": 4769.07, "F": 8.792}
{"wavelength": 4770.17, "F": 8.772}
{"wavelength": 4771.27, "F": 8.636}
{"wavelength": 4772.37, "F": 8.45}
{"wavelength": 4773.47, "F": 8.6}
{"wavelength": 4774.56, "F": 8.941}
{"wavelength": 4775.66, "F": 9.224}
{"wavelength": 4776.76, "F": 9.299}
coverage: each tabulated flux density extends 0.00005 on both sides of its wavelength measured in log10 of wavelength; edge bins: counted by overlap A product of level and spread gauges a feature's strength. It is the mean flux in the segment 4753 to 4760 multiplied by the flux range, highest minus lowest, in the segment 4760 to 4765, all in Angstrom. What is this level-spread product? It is 5.1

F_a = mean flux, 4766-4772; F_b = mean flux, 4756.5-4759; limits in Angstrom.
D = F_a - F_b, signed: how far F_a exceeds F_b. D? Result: -0.33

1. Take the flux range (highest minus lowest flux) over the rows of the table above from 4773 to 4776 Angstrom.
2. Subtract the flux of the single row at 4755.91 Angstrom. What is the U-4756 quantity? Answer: -8.71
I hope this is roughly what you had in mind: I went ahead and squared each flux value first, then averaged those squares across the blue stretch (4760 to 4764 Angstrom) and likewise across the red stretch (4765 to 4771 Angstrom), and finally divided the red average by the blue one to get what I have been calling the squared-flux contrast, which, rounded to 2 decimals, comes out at 1.00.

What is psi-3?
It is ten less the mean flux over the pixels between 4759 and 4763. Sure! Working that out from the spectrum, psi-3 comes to 1.3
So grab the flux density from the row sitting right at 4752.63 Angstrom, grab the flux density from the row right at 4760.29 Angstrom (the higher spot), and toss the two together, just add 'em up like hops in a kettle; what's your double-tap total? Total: 17.7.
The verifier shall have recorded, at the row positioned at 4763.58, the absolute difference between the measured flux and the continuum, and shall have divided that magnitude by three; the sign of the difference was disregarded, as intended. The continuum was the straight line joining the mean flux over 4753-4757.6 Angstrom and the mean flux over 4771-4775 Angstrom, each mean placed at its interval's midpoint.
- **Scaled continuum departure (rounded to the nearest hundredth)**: 0.20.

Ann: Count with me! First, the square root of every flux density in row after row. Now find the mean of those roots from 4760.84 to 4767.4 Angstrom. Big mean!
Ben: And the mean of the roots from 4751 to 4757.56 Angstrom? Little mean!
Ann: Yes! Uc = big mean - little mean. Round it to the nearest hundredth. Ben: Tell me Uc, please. -0.11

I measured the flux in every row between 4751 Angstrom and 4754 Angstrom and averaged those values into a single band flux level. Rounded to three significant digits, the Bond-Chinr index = 9.00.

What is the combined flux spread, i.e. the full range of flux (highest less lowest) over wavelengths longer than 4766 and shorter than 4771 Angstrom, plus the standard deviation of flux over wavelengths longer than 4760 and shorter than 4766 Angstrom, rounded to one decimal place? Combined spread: 0.5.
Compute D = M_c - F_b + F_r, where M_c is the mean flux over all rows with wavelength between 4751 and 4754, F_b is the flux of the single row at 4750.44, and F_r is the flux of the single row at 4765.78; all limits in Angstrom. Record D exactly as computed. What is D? 7.66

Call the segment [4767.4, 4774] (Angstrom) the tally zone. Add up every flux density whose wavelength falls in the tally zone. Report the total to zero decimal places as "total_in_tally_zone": 52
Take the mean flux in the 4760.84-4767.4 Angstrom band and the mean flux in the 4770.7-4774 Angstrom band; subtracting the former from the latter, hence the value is 0.1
